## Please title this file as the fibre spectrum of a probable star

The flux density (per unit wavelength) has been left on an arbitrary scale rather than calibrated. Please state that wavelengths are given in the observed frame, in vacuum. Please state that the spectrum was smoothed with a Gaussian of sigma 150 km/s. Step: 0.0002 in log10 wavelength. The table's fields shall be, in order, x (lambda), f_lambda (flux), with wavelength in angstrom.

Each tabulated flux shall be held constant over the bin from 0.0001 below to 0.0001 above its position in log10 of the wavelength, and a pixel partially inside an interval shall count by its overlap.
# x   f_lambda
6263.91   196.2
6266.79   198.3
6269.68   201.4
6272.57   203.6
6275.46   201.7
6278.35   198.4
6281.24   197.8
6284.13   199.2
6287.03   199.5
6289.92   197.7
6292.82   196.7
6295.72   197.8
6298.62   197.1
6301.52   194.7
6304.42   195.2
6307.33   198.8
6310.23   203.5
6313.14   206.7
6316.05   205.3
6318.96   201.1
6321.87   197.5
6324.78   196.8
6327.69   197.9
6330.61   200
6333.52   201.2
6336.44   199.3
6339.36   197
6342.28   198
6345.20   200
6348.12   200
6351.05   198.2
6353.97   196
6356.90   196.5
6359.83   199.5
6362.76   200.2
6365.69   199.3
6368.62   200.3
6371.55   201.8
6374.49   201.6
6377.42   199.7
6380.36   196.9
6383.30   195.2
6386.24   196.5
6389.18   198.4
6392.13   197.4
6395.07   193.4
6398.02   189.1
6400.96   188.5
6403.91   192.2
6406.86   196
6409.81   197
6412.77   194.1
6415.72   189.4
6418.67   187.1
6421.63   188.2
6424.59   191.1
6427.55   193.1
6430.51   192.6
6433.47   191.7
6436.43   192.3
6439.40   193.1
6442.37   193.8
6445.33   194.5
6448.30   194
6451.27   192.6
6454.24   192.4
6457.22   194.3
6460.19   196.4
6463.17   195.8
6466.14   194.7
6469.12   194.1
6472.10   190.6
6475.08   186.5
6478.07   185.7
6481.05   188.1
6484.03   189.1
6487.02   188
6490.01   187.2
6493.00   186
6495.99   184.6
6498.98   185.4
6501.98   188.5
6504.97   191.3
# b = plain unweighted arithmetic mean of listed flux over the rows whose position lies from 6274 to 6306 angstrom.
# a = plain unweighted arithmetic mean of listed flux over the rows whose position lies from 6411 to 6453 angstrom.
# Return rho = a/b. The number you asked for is 0.97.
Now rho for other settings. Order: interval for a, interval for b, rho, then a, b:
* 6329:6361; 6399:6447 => 1.03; 198.7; 192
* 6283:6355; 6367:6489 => 1.03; 199.0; 193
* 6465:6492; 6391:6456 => 0.98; 189.3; 192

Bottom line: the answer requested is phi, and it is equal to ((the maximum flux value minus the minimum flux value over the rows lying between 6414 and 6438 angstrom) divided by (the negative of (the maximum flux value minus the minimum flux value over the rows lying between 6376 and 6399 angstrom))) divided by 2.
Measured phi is -0.3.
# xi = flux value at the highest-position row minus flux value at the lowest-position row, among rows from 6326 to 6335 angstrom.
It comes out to 3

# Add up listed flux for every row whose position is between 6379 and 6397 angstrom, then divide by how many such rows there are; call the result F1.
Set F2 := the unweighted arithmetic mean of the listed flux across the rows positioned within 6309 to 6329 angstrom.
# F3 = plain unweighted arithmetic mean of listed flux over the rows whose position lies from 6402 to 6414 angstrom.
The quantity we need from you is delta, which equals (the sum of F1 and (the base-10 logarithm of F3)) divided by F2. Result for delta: 0.99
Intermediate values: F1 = 196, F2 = 201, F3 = 195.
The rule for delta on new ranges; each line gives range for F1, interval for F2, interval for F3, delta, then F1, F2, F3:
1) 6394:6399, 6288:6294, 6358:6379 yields 0.98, 191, 197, 200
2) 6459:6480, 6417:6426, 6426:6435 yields 1.03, 192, 189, 192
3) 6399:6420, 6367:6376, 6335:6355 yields 0.97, 192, 201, 198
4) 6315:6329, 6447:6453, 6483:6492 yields 1.04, 200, 193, 188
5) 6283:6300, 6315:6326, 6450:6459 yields 1.00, 198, 200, 193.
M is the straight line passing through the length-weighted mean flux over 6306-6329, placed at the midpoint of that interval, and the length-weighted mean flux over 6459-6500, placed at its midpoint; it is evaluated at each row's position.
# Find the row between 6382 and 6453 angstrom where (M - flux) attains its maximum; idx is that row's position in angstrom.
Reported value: 6418.67 angstrom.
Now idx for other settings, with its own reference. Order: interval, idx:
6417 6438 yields 6418.67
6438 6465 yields 6439.40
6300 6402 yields 6301.52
